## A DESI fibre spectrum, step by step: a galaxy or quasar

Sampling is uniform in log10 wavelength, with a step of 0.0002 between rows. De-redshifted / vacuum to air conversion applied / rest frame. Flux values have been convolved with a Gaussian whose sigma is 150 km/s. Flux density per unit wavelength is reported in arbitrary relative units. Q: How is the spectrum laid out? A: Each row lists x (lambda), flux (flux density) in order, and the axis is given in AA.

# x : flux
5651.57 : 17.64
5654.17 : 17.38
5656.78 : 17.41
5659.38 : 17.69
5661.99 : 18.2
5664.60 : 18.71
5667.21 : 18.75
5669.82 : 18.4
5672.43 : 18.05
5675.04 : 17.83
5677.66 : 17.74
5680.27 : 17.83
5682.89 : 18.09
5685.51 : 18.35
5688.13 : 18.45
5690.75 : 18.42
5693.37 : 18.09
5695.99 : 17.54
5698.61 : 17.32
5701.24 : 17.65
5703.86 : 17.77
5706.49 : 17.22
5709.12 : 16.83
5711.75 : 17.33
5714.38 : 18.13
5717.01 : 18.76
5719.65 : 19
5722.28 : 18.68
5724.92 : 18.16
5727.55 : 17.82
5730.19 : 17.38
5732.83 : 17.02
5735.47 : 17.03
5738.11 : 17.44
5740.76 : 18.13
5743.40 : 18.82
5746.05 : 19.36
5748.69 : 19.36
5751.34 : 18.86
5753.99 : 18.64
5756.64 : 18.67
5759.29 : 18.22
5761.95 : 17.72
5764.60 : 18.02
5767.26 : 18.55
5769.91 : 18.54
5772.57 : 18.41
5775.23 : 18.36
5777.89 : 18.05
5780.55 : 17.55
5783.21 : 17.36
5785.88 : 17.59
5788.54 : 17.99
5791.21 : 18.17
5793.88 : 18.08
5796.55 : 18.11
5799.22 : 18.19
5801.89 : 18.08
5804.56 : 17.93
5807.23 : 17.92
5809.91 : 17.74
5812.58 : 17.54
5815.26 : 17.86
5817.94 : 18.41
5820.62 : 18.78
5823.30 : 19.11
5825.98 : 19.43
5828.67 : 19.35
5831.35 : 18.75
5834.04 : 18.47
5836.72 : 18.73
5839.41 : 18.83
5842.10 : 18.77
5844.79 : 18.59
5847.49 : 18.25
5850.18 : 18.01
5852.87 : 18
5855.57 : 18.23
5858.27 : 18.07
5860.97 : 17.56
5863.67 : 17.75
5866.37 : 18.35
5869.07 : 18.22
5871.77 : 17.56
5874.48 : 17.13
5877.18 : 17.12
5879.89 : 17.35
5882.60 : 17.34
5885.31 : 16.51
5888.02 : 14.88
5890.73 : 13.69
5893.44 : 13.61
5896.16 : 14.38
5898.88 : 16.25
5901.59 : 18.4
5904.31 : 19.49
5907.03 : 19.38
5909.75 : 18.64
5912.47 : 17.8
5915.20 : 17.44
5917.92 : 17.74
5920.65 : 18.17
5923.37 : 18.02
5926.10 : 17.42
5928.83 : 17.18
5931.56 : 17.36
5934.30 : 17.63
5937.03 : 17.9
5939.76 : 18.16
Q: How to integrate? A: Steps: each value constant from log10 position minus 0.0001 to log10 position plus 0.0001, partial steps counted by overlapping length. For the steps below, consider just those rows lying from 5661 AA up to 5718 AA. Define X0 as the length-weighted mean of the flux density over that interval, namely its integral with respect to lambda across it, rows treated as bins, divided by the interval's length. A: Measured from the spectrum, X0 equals 18.0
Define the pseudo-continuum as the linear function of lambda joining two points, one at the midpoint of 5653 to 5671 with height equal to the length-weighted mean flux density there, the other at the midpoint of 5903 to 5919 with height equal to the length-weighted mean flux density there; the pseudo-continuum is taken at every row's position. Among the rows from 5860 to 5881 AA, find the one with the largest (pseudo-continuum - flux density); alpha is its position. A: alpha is 5877.18 AA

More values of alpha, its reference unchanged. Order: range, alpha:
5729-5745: 5732.83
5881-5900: 5893.44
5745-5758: 5753.99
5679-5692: 5680.27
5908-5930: 5928.83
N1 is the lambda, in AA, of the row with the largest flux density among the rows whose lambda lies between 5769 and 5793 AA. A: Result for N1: 5769.91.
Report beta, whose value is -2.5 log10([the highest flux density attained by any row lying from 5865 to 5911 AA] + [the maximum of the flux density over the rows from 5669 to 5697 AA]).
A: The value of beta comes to -3.95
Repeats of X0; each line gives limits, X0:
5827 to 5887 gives 18.0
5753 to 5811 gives 18.1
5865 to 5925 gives 17.2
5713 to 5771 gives 18.3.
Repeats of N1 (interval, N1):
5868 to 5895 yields 5869.07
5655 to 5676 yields 5667.21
